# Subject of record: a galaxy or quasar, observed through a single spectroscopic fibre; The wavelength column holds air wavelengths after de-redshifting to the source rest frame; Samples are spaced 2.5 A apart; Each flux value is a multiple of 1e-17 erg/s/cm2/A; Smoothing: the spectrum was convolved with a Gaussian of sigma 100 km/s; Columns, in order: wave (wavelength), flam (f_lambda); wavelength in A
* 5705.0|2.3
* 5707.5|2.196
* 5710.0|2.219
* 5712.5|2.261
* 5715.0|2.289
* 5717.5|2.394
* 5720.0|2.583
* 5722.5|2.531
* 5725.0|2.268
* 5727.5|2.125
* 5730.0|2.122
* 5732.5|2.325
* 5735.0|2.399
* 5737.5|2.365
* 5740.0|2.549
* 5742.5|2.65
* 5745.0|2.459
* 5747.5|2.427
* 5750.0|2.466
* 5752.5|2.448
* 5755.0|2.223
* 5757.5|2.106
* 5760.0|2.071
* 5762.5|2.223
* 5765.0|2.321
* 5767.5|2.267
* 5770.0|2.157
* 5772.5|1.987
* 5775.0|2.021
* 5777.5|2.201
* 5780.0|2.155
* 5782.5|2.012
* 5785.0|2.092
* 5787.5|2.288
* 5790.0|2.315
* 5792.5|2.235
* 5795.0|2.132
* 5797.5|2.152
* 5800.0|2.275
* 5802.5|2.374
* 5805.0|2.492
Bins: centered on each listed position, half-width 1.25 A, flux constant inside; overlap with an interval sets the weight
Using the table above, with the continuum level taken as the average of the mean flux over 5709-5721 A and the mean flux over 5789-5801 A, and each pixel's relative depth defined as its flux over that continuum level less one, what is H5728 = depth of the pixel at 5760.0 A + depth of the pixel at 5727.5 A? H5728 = -0.16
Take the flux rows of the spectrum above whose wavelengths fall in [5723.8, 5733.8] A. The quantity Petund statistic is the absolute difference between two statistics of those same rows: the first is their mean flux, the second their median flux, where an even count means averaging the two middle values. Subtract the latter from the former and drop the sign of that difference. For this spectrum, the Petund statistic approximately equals 0.014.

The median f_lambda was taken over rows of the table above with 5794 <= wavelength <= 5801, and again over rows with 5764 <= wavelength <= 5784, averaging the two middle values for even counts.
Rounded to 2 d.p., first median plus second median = 4.31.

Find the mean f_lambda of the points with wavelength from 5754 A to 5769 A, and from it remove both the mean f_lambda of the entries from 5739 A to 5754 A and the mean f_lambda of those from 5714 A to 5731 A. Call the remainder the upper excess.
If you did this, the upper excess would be -2.63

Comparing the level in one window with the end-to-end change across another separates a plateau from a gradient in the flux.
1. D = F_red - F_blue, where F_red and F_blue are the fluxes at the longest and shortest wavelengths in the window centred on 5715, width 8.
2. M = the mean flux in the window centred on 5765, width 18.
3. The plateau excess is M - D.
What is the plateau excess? 2.0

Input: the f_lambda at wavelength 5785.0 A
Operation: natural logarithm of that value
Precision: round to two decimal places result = 0.74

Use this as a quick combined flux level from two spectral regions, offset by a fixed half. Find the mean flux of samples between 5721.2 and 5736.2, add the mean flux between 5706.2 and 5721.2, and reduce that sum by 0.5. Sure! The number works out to 4.12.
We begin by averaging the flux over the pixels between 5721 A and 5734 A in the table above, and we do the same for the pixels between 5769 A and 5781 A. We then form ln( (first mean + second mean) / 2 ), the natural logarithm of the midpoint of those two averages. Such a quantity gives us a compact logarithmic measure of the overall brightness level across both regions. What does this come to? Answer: 0.78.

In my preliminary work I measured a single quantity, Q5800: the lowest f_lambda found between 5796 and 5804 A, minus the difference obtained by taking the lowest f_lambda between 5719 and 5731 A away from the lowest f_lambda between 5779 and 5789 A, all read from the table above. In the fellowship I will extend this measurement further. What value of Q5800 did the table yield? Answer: 2.26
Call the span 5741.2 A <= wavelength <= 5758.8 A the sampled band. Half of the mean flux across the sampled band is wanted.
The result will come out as 1.20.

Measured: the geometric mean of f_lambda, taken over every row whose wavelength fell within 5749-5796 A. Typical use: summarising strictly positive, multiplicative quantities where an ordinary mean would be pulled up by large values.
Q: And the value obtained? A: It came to 2.19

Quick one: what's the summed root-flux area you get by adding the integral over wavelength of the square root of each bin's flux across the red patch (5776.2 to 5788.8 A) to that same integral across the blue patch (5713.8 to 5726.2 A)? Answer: 37.7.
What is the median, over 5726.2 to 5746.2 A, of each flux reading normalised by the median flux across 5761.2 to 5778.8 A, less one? 0.082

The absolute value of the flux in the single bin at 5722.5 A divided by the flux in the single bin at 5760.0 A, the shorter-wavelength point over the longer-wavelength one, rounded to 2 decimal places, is 1.22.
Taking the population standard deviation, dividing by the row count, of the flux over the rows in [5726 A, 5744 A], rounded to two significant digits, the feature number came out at 0.18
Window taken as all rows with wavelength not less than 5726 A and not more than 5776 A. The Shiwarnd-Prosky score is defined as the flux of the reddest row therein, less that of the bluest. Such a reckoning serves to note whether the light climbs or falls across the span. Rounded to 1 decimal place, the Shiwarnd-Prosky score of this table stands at -0.1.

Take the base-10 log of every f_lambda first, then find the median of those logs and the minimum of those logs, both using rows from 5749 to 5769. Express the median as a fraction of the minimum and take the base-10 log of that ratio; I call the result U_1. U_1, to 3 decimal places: 0.046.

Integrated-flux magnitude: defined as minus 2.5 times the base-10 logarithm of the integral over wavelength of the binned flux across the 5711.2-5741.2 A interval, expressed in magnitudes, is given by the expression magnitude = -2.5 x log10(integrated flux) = -4.6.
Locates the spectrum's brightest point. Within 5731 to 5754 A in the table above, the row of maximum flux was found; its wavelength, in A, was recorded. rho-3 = 5742.5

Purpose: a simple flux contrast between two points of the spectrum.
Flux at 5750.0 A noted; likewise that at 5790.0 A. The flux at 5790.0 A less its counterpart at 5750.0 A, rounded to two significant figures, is -0.15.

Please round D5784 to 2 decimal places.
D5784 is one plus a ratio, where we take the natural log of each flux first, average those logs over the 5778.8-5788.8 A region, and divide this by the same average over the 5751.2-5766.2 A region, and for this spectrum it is 1.95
